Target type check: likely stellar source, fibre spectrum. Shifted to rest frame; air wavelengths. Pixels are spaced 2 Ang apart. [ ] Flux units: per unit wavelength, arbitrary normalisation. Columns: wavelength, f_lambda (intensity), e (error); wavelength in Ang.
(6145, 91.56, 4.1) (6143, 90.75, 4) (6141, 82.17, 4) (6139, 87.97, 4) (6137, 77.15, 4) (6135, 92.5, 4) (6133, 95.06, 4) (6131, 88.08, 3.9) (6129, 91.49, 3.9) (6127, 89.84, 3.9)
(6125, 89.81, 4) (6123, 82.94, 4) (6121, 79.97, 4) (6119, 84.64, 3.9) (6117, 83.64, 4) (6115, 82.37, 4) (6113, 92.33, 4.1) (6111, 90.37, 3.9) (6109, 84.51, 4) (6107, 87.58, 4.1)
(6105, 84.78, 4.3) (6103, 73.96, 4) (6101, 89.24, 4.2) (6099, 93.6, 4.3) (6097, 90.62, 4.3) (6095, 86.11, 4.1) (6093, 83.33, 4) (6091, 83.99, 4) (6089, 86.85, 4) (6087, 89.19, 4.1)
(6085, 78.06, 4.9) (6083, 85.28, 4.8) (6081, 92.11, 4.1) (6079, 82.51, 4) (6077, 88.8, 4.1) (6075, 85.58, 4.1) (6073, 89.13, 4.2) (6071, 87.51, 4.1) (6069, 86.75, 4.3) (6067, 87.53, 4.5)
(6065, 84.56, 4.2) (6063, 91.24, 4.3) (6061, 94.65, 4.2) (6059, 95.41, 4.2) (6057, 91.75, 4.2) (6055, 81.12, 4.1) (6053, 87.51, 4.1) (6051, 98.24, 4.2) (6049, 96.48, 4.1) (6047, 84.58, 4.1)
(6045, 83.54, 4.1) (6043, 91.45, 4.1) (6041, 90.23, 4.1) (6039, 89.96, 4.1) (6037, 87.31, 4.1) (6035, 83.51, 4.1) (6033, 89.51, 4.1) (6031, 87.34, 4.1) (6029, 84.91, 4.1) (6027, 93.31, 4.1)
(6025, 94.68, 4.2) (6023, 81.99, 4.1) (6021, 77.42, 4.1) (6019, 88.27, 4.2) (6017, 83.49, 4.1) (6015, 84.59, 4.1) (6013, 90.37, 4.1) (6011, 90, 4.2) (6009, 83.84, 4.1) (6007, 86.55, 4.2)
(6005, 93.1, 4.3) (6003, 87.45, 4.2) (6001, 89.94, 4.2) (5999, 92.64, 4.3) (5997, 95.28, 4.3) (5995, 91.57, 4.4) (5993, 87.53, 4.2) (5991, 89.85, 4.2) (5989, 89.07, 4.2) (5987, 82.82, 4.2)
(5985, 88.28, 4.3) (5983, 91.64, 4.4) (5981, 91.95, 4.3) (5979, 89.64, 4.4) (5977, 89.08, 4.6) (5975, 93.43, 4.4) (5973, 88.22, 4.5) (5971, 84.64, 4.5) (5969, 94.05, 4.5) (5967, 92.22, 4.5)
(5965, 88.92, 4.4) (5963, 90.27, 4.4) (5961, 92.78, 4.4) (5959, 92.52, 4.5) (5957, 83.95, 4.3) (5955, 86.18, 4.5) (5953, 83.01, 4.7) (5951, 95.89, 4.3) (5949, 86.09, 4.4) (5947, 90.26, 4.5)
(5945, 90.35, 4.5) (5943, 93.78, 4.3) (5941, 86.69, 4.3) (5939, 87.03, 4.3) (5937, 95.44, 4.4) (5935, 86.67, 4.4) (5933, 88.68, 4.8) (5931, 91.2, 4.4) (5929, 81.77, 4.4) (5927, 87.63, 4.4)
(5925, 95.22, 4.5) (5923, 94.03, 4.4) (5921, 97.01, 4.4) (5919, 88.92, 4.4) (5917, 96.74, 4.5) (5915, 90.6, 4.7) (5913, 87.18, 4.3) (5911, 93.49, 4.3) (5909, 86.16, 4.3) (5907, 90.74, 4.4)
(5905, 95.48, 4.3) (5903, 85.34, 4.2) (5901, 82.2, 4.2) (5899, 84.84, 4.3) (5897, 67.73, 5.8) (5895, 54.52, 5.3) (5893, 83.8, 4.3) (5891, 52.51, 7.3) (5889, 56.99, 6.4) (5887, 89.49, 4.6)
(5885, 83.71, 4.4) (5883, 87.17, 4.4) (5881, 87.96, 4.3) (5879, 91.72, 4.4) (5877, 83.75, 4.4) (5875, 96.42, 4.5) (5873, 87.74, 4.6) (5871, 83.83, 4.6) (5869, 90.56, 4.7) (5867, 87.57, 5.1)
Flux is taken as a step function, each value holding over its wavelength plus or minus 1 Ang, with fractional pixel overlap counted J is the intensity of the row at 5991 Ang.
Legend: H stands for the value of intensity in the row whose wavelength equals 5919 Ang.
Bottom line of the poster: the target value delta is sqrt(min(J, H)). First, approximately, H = 88.92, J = 89.85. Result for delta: 9.4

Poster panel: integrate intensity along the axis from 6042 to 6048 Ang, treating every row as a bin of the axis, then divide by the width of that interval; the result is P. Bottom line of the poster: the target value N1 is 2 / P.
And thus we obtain 0.0231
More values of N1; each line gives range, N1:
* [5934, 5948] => 0.0222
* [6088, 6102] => 0.0228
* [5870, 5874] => 0.0233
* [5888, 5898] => 0.0317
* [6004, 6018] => 0.0229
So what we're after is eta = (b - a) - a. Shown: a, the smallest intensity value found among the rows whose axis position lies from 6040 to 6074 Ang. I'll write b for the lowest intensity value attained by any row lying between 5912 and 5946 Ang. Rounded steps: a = 81.12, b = 81.77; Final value -80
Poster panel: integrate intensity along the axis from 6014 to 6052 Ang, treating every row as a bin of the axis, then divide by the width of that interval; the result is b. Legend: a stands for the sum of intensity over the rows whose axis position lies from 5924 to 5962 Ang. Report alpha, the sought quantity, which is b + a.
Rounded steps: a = 1695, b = 87.9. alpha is 1783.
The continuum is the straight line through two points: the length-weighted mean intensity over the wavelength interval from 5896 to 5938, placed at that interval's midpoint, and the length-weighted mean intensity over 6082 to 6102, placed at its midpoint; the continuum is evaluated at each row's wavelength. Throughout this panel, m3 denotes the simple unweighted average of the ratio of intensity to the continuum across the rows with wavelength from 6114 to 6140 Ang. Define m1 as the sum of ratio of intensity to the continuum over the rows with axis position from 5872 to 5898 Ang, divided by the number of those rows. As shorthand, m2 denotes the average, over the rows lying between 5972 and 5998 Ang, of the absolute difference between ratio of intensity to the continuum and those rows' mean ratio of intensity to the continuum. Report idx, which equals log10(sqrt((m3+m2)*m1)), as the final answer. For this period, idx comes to -0.02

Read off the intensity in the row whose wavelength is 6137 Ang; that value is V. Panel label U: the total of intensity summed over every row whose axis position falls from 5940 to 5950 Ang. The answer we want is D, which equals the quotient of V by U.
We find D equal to 0.173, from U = 447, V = 77.15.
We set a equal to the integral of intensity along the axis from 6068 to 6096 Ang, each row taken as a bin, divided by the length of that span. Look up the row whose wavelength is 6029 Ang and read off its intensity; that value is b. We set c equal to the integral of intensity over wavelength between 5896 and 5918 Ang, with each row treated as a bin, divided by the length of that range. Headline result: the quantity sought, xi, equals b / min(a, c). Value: 0.99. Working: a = 86.1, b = 84.91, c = 87.3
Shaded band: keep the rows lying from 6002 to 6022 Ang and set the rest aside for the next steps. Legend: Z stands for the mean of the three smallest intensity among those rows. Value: 81.6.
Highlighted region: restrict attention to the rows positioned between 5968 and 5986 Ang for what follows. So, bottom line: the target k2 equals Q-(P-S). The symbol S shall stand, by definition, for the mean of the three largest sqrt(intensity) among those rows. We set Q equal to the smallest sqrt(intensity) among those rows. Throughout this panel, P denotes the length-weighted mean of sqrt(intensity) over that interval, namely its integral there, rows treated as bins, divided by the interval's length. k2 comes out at 9.36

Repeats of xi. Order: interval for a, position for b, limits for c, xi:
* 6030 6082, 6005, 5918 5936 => 1.05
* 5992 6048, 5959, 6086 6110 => 1.07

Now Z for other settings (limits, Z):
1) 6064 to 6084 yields 84.1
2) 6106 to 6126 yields 81.8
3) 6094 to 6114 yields 81.1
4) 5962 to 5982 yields 87.3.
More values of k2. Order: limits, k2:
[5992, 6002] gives 9.45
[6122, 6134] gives 9.24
